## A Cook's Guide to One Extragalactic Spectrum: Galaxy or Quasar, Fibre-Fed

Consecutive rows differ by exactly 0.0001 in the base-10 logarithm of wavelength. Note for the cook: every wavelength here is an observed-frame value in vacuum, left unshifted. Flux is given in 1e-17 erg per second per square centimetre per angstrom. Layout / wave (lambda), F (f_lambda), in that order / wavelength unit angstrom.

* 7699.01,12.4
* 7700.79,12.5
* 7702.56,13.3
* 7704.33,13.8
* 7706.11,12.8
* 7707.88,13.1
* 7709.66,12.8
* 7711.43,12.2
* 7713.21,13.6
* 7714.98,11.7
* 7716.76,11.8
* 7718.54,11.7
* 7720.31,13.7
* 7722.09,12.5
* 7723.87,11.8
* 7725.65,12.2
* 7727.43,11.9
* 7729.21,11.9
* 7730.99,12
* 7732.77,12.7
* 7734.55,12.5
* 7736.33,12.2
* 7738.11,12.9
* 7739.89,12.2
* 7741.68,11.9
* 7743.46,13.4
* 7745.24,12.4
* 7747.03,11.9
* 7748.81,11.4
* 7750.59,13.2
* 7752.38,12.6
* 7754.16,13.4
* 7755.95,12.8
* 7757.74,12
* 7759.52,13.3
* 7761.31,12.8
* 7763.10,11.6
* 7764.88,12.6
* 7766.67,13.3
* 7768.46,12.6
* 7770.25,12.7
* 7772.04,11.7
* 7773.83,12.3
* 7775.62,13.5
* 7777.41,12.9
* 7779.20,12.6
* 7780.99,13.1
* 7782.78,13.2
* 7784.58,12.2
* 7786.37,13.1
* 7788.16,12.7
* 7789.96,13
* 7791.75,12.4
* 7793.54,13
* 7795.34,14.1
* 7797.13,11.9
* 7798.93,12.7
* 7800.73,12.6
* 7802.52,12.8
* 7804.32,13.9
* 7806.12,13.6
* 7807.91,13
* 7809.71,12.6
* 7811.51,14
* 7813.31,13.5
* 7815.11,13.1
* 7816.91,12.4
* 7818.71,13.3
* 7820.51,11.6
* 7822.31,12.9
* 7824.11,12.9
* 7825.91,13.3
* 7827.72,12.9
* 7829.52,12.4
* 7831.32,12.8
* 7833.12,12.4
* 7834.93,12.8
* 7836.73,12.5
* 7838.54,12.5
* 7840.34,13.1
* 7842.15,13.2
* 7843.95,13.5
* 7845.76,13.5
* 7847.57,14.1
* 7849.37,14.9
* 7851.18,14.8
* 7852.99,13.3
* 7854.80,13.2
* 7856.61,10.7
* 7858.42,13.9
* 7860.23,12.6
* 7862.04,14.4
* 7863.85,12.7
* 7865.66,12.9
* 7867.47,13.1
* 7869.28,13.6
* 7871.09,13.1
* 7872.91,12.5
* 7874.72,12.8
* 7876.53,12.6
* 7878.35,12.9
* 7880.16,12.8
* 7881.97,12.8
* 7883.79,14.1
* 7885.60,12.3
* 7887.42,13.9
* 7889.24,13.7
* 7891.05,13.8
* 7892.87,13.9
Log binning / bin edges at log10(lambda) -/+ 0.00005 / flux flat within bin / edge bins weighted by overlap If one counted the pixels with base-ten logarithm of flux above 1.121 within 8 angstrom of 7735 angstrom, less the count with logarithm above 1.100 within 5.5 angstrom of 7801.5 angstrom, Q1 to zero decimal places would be -5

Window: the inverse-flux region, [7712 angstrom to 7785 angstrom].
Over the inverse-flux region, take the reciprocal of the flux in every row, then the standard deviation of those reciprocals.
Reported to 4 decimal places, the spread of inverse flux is 0.0040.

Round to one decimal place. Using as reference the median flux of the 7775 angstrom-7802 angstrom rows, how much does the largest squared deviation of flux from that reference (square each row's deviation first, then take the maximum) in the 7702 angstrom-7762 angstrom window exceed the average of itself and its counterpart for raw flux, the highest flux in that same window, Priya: -5.8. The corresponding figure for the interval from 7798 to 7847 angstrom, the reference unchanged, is -6.2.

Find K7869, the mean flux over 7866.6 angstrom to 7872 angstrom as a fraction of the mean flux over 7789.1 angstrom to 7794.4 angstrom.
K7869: 1.04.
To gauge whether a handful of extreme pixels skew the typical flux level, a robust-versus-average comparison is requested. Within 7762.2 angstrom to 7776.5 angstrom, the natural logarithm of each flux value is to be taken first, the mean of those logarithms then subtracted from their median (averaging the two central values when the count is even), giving 0.006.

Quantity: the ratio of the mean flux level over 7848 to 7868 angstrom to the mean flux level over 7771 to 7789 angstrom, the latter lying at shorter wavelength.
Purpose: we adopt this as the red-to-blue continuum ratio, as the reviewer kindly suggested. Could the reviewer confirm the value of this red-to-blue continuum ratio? 1.05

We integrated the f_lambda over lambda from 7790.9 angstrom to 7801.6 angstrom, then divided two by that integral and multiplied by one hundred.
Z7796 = 1.5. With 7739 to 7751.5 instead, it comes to 1.3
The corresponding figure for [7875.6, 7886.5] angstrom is 1.4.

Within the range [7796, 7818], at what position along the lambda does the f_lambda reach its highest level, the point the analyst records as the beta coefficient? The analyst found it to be 7811.51 angstrom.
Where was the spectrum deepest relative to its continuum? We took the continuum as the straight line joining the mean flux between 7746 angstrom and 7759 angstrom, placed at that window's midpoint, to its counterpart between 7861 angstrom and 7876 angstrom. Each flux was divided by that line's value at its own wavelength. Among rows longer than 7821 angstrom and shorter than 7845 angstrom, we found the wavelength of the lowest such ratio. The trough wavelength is 7833.12 angstrom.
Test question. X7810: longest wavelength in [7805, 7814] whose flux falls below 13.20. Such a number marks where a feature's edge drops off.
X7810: 7809.71 angstrom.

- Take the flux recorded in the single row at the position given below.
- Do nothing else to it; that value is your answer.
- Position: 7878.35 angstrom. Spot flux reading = 12.9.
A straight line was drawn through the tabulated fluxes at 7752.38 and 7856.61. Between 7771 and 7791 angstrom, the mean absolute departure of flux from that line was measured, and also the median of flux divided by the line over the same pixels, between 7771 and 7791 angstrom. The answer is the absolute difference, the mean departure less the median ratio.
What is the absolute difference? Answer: 0.29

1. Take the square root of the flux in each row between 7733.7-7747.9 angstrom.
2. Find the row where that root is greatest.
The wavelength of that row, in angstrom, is 7743.46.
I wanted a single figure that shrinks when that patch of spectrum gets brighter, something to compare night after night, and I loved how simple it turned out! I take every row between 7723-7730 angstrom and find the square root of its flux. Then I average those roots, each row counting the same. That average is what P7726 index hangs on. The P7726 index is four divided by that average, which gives 1.16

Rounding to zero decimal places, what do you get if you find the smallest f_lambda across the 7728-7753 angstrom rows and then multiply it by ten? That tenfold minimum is 114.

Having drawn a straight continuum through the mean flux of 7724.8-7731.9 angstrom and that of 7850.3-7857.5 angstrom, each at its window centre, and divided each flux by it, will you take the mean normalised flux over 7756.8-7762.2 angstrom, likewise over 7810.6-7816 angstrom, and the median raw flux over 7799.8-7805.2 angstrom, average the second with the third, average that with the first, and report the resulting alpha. 3.99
